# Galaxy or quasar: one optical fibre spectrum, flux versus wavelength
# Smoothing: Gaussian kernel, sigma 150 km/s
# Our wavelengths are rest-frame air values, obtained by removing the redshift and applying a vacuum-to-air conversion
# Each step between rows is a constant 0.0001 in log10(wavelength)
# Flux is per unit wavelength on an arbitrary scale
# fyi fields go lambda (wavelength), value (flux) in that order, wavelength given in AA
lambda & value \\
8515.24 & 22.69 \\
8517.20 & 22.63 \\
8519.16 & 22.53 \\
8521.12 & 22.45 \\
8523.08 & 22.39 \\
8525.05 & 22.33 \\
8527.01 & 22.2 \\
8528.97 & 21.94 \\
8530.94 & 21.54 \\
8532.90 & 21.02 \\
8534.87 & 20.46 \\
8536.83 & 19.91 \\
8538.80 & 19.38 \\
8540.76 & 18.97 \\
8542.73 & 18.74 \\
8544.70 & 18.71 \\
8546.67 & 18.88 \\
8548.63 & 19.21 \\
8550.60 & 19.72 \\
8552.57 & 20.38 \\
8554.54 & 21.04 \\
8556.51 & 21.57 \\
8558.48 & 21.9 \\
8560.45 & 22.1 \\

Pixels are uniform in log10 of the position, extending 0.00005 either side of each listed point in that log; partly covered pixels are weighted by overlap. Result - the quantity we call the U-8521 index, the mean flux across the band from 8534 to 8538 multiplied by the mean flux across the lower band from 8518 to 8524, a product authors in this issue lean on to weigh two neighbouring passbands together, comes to 453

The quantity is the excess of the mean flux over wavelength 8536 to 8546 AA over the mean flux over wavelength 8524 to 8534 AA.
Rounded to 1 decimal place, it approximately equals -2.7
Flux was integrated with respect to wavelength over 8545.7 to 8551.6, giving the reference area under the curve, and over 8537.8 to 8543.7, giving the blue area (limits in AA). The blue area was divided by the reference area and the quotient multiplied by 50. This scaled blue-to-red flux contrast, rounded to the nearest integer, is 49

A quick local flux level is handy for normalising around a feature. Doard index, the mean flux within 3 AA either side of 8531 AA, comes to 21.5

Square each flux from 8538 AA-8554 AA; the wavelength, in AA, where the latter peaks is 8552.57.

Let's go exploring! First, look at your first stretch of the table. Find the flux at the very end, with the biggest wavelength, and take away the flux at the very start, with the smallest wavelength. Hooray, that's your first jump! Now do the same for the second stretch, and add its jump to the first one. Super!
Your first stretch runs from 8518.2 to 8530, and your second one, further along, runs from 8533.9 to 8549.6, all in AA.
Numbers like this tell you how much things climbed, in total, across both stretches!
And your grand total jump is -1.8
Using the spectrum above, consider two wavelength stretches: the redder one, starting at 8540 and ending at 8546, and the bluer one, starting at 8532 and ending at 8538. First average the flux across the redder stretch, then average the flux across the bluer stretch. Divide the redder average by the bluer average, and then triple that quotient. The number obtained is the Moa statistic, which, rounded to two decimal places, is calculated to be 2.76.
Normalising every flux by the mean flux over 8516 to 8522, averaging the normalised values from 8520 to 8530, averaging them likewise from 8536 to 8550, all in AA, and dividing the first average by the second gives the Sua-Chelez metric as 1.16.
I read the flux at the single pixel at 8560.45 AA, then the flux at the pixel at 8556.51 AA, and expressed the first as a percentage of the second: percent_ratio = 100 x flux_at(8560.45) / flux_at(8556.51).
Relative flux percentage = 102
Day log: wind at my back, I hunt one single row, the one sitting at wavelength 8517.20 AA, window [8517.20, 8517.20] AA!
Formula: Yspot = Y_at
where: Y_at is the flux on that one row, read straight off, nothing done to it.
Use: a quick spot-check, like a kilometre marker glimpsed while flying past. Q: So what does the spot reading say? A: 22.63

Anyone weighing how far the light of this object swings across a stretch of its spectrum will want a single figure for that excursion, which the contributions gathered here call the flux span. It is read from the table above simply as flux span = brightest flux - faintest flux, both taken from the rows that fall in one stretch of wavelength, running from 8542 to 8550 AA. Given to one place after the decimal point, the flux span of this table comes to 0.5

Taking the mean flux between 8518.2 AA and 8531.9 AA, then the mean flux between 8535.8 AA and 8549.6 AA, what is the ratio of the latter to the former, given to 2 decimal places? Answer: 0.86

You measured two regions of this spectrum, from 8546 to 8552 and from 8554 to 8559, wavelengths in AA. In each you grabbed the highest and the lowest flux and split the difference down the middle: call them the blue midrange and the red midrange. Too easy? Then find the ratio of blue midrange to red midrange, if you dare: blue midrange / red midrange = 0.90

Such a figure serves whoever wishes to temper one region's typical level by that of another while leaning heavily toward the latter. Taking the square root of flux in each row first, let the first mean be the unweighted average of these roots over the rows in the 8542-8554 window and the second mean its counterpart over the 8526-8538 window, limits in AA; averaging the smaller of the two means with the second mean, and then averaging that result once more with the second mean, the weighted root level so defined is 4.55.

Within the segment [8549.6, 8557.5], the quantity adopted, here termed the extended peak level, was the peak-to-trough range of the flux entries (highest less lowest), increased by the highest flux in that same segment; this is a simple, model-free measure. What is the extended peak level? 23.4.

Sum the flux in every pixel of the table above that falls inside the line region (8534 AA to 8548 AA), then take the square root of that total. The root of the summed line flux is 11.6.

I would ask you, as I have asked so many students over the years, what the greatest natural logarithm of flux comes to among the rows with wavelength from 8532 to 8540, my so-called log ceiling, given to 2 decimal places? 3.05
